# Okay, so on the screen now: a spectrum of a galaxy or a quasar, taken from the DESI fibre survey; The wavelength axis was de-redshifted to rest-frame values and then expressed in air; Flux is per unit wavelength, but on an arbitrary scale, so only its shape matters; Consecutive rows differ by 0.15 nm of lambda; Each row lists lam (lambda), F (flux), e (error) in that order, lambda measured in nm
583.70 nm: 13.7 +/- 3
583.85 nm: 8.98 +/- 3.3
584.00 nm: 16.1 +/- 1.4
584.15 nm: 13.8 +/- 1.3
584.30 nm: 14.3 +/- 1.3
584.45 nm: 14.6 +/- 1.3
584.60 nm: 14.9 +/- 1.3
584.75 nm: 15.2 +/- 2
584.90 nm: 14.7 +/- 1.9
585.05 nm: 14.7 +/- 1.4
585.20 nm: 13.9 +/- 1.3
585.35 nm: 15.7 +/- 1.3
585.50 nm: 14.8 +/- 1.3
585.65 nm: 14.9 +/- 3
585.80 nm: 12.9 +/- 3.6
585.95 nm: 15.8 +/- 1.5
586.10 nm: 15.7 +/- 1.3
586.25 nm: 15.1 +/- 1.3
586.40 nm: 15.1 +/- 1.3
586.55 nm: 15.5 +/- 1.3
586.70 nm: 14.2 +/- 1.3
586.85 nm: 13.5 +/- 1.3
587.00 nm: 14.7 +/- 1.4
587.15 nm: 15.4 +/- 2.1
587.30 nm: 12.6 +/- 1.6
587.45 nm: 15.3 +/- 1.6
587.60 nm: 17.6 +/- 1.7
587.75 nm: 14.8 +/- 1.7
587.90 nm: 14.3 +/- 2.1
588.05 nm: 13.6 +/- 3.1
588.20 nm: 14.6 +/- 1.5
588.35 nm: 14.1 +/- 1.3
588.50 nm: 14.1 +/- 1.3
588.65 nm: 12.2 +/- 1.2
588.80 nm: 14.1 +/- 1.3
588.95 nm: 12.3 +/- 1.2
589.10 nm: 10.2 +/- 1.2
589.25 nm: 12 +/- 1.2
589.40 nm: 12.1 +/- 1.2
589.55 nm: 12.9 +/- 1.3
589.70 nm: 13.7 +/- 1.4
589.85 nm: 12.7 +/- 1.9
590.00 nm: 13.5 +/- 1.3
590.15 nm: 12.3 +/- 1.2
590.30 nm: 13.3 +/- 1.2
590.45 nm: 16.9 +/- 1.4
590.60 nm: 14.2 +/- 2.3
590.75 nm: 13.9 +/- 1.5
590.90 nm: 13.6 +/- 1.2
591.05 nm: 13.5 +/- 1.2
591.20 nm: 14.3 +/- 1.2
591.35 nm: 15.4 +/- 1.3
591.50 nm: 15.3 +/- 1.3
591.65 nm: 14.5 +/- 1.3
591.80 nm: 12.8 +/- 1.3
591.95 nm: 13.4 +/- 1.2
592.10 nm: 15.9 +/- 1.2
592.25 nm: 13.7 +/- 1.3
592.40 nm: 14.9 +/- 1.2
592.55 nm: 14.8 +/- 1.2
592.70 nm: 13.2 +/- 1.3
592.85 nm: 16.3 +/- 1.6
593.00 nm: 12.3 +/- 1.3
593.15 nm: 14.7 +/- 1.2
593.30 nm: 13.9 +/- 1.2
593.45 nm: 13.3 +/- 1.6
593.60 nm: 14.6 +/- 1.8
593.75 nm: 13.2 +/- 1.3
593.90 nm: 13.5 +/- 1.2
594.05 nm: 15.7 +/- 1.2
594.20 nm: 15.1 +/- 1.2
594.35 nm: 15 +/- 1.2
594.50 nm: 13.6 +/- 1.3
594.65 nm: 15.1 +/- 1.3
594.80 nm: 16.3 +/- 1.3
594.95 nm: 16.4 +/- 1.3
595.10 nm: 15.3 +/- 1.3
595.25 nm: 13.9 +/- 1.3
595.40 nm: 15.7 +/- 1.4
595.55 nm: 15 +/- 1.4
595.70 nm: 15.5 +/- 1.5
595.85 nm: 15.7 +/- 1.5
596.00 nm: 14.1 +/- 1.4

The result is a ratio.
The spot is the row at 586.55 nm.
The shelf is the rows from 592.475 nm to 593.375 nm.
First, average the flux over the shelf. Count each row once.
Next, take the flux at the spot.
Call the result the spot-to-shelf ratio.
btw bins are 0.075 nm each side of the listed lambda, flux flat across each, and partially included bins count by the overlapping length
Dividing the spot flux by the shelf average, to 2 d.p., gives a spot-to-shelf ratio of 1.09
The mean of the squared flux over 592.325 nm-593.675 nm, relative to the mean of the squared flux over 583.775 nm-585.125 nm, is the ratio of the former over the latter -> 1.00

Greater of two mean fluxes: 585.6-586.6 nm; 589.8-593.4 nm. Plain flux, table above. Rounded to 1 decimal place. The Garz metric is 15.0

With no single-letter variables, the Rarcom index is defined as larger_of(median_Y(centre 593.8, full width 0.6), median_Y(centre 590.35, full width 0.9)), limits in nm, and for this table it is 14.05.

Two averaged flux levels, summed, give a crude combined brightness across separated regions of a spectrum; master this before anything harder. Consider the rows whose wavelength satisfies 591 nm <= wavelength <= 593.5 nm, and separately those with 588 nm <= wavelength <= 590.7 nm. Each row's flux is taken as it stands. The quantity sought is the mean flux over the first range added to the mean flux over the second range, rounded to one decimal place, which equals 27.5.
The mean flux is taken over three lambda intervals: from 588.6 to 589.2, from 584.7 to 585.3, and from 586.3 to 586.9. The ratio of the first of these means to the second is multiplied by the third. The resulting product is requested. 12.2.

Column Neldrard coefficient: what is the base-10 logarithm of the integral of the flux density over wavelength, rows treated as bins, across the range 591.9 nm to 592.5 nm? 0.94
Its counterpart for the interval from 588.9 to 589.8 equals 1.04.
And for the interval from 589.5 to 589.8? 0.60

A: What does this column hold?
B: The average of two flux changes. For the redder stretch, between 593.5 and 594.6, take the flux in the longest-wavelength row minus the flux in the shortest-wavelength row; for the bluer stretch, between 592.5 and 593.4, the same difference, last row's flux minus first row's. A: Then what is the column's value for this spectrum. -0.95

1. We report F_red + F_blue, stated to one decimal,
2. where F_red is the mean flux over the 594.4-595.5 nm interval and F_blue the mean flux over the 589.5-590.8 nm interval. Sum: 28.9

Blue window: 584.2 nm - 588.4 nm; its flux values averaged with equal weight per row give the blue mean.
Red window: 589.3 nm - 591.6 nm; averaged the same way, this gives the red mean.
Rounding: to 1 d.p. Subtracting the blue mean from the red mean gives -0.9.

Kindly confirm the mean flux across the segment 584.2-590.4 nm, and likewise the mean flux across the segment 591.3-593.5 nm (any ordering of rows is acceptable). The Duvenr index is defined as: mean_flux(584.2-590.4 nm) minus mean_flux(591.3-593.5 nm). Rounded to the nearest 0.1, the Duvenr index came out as -0.2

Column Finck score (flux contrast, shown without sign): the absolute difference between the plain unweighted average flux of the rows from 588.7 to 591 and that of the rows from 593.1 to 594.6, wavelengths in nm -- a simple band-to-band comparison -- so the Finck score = 1.1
